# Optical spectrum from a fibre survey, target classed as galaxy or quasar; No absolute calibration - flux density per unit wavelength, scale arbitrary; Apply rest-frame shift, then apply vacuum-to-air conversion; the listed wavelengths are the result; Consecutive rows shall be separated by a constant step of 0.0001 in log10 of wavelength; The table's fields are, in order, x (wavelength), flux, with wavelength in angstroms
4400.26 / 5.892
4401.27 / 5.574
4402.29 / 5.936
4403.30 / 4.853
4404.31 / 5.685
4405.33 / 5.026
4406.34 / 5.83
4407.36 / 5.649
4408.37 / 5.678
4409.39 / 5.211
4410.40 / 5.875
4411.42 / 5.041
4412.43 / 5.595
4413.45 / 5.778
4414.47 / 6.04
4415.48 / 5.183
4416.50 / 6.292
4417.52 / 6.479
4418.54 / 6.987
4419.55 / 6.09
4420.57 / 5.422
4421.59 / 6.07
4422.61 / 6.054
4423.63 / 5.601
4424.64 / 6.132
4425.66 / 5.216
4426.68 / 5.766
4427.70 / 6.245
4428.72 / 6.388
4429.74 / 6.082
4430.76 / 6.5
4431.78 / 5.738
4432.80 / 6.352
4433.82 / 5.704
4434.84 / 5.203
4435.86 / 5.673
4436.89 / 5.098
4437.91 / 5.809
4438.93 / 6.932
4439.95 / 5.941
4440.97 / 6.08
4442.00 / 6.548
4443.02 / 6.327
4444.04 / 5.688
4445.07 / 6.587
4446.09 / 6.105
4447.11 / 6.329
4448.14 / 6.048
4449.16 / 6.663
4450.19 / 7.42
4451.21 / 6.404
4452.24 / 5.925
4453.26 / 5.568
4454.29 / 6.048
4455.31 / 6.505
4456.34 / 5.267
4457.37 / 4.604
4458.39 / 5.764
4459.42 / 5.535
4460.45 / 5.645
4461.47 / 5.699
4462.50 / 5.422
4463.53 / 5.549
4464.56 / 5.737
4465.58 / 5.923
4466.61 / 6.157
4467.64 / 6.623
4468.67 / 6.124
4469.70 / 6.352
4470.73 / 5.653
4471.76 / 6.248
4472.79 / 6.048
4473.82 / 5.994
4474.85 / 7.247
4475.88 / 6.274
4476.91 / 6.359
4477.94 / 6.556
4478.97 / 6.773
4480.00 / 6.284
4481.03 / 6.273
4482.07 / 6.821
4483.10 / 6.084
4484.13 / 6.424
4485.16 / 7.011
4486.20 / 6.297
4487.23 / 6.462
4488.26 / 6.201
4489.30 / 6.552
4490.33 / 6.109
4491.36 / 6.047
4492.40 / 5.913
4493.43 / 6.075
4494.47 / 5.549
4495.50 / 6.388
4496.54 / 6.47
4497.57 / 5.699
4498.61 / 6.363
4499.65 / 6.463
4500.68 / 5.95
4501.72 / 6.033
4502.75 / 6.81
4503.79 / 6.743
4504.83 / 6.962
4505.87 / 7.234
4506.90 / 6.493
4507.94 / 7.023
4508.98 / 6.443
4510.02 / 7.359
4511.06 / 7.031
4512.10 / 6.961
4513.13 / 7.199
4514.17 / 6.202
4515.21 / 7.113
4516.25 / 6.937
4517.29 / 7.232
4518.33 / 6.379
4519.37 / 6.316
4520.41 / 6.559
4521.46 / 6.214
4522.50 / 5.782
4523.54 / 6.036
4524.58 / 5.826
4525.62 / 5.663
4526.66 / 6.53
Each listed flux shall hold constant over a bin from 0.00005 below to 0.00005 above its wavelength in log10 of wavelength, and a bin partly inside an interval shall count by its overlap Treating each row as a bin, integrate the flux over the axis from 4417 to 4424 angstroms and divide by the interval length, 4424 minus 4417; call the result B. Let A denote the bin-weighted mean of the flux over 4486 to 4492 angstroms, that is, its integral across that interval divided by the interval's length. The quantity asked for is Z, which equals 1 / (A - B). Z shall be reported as 6.0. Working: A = 6.27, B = 6.11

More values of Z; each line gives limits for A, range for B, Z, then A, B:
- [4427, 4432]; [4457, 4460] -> 1.2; 6.20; 5.34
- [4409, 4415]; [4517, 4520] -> -1.0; 5.60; 6.60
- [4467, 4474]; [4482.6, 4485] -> -4.4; 6.15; 6.38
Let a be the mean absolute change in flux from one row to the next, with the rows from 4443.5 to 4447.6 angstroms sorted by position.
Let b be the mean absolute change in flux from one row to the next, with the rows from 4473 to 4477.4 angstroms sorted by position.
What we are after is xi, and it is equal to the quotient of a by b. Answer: 0.7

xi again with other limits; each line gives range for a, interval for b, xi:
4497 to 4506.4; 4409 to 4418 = 0.6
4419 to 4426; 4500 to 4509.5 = 1.3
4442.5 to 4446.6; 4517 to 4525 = 2.0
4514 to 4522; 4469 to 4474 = 1.1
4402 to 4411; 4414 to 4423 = 1.0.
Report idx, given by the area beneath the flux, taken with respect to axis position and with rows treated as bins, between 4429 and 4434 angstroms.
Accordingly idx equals 30.6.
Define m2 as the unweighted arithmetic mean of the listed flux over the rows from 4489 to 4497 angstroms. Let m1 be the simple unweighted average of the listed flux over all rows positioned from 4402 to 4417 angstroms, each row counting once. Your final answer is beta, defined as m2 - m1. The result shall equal 0.56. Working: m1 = 5.58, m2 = 6.14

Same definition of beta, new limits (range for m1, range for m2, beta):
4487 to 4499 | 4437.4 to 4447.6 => 0.08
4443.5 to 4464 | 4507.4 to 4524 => 0.74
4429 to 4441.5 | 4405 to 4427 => -0.15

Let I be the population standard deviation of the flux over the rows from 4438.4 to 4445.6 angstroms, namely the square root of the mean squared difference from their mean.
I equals 0.40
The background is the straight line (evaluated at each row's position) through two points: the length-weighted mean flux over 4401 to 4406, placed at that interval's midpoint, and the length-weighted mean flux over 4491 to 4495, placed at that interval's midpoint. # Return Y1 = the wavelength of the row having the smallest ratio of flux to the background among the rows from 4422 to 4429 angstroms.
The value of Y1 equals 4425.66 angstroms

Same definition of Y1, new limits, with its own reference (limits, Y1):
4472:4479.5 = 4473.82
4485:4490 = 4488.26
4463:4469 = 4463.53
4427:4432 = 4431.78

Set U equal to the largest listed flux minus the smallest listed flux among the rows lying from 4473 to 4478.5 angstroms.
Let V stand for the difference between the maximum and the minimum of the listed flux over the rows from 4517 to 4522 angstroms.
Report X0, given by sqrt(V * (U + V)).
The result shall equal 1.52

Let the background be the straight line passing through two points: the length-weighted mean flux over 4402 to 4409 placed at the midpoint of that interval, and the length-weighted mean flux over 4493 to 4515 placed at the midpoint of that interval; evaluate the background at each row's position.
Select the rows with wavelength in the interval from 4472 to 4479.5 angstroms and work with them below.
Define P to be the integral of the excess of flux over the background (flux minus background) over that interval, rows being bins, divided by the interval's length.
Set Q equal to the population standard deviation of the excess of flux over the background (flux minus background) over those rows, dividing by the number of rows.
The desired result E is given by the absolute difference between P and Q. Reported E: 0.20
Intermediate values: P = 0.20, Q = 0.40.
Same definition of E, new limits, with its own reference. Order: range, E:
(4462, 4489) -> 0.36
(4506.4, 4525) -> 0.58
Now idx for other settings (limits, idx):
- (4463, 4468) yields 29.9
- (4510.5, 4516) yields 38.0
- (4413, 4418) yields 29.7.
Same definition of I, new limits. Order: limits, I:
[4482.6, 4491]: 0.28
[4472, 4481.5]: 0.37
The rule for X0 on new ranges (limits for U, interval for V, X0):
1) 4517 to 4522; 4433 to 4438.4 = 1.11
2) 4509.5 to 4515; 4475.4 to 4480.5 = 0.91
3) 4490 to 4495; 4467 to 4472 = 1.22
